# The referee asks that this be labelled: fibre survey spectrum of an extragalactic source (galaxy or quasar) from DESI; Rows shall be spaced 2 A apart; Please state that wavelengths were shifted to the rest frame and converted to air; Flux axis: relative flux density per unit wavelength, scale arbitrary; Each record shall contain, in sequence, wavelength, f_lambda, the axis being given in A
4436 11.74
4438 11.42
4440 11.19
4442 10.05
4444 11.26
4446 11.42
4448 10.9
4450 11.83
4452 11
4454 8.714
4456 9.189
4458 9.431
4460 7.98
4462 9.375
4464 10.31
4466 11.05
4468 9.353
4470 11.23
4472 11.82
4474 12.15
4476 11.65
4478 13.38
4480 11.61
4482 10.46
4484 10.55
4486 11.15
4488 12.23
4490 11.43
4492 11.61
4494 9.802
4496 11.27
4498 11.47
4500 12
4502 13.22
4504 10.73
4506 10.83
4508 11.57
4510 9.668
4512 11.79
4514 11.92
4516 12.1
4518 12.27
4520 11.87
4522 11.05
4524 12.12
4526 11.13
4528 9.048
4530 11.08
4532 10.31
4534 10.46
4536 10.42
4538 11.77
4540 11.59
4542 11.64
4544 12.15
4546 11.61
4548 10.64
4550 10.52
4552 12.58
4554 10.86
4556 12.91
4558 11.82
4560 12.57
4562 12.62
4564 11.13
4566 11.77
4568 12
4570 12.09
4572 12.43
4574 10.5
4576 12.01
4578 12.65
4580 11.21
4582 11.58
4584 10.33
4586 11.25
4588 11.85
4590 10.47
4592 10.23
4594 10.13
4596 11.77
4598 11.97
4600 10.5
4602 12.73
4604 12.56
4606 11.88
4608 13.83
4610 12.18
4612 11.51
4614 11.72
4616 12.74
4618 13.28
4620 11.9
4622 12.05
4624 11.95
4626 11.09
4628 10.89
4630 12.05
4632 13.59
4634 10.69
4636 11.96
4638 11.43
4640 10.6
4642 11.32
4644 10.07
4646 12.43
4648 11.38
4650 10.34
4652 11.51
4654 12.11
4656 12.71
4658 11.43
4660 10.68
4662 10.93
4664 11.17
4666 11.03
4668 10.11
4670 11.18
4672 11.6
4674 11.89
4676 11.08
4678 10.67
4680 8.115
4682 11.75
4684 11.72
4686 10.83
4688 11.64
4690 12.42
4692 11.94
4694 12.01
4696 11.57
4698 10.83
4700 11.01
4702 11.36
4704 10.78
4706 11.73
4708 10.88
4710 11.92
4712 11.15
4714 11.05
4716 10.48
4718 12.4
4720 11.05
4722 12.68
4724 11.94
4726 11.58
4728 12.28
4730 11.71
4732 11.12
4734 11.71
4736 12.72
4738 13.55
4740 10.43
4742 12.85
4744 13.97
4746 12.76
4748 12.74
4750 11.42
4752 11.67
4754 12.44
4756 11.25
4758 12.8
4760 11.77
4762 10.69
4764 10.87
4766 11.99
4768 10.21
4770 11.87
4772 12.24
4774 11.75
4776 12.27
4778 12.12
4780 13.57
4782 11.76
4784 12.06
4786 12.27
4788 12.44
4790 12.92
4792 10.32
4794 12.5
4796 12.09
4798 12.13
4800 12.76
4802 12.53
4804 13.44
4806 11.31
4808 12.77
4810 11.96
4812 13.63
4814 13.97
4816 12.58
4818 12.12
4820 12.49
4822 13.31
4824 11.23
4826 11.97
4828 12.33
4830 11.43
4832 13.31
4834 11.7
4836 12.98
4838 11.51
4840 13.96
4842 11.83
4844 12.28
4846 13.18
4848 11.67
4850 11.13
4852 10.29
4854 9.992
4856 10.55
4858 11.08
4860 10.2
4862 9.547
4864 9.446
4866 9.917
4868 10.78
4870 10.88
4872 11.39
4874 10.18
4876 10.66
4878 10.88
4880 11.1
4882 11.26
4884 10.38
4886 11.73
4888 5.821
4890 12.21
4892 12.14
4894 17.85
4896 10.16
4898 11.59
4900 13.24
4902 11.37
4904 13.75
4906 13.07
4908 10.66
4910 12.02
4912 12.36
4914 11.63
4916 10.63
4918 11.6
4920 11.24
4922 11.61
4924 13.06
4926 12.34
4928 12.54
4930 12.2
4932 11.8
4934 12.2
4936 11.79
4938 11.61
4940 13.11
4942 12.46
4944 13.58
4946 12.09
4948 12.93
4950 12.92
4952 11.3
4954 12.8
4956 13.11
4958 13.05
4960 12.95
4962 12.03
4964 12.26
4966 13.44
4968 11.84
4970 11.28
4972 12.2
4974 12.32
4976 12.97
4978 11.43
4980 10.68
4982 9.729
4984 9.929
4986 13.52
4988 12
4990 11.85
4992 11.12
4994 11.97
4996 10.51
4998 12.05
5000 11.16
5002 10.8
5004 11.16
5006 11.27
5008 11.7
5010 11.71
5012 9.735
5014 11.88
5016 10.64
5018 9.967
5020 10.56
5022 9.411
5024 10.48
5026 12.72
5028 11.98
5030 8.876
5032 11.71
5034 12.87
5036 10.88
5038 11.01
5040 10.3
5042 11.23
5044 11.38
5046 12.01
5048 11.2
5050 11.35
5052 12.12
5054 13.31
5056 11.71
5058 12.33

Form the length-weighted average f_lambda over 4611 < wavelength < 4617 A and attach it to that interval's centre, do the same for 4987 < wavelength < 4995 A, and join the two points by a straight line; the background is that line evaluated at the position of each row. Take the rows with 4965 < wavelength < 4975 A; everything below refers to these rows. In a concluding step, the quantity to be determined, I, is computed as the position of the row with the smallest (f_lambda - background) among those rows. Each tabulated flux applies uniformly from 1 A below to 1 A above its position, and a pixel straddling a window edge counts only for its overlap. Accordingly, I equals 4970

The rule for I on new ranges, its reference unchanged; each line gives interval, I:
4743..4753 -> 4750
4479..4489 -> 4482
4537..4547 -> 4540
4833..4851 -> 4850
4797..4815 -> 4806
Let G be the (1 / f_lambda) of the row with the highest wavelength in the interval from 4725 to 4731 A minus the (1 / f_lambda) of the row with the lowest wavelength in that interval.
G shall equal -0.001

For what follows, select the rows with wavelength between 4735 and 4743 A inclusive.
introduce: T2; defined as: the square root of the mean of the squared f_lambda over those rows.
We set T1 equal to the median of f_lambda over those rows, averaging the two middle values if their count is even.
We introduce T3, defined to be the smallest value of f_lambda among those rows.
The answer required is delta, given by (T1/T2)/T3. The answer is 0.0985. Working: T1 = 12.8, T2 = 12.4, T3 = 10.43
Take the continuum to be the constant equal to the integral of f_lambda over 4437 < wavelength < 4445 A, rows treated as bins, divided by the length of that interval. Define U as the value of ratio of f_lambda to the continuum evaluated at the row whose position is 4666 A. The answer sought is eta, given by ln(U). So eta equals 0.00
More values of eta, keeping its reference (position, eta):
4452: 0.00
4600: -0.04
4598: 0.09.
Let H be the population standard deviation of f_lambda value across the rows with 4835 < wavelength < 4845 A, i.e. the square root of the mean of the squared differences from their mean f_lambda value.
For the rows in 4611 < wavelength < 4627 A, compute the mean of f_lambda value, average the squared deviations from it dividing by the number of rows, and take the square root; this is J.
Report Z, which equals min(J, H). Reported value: 0.65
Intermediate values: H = 0.9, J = 0.65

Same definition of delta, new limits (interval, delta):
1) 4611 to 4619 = 0.0861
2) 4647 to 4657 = 0.0957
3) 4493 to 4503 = 0.1008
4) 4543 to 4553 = 0.0957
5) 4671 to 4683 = 0.1279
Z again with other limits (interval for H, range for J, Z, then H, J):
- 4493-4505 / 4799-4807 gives 0.77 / 1.1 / 0.77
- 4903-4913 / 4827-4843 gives 0.88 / 1.0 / 0.88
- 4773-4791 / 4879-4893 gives 0.55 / 0.5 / 2.06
